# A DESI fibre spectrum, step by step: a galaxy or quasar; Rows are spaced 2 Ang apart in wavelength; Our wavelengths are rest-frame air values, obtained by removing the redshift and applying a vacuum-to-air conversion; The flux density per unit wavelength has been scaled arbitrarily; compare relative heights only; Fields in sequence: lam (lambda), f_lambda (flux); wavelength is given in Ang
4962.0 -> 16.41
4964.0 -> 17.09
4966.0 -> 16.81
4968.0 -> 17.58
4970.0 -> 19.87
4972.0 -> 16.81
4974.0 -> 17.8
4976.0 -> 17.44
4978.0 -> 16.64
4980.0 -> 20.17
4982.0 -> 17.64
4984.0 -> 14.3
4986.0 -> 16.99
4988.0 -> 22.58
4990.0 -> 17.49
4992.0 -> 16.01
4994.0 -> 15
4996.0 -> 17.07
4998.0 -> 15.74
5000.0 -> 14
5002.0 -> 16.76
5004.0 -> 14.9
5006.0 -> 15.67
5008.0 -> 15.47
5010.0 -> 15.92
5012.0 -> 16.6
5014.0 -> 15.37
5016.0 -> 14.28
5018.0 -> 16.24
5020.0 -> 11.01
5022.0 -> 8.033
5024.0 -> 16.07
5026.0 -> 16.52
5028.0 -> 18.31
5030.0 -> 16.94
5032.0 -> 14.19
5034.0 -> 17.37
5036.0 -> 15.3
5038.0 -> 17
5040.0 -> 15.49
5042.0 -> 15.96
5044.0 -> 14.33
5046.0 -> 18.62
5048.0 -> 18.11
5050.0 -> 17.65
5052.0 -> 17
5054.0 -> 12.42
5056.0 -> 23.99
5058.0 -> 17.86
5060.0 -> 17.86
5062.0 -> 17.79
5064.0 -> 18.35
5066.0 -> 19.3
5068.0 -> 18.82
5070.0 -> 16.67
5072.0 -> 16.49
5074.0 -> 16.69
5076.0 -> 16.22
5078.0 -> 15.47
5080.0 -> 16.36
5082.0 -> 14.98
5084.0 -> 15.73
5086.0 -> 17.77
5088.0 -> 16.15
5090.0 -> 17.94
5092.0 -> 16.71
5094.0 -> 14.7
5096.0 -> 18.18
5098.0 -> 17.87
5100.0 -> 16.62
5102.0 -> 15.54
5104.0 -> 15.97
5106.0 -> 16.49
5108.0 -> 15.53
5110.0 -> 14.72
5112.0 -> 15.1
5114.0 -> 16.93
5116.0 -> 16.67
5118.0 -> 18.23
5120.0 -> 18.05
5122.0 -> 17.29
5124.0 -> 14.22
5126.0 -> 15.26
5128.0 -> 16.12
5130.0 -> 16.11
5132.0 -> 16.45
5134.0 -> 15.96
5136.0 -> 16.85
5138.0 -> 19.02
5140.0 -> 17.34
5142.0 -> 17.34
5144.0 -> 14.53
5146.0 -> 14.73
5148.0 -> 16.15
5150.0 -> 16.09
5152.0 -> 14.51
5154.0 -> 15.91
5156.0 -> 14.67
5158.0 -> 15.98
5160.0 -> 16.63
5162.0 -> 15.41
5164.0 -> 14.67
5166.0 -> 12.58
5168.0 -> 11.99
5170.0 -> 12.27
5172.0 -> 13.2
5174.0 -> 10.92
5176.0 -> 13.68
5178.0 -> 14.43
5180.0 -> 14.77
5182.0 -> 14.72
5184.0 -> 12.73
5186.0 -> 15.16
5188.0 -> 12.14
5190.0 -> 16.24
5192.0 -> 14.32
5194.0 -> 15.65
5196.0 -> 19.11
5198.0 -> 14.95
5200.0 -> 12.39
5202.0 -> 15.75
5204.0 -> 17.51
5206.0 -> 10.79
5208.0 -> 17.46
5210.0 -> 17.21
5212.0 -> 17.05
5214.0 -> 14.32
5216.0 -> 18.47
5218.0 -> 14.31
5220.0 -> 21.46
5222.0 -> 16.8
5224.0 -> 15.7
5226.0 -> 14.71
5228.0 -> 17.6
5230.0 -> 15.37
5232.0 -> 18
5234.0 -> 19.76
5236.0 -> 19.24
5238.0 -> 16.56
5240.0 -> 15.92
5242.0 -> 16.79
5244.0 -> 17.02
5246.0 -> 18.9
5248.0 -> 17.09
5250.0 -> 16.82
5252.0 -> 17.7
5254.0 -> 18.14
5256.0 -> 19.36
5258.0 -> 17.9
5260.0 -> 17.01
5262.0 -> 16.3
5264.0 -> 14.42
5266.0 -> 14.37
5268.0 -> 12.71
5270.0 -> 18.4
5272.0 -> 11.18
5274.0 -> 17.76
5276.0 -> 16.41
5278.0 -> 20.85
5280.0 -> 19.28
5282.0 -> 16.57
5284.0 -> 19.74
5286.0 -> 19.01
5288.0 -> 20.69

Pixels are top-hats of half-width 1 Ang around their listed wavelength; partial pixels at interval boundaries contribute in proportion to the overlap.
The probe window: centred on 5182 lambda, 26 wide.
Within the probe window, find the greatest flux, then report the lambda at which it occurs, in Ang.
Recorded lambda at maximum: 5190.0 Ang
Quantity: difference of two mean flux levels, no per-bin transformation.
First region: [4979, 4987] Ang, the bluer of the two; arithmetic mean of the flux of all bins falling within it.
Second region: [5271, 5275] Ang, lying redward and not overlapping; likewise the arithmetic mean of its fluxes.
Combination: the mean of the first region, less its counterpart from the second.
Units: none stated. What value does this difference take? 2.8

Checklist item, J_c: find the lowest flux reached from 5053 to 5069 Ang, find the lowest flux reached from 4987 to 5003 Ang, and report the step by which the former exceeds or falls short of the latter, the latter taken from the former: -2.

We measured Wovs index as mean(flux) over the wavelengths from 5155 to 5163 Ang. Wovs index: 15.7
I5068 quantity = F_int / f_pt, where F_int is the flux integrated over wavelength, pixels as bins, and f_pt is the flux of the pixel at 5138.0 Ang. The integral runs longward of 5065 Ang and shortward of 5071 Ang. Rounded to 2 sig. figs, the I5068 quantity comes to 5.8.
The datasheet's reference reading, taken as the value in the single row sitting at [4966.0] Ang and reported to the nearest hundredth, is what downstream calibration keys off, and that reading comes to 16.81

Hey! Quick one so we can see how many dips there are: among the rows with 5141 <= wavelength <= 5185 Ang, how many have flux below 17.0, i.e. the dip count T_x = 21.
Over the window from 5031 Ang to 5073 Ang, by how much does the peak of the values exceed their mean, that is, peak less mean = 7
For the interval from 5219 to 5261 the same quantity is 4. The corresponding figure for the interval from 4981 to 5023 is 7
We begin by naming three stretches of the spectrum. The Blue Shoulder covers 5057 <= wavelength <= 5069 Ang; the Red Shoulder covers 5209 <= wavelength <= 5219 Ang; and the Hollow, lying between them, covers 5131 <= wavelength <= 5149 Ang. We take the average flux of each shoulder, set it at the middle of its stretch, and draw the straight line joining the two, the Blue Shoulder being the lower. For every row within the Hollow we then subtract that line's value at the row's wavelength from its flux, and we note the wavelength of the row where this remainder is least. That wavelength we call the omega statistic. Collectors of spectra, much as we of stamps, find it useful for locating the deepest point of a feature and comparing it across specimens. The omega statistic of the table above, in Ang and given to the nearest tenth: 5144.0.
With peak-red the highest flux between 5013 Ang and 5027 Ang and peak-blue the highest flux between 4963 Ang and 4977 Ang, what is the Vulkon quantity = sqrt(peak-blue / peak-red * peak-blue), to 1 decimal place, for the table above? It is 4.9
